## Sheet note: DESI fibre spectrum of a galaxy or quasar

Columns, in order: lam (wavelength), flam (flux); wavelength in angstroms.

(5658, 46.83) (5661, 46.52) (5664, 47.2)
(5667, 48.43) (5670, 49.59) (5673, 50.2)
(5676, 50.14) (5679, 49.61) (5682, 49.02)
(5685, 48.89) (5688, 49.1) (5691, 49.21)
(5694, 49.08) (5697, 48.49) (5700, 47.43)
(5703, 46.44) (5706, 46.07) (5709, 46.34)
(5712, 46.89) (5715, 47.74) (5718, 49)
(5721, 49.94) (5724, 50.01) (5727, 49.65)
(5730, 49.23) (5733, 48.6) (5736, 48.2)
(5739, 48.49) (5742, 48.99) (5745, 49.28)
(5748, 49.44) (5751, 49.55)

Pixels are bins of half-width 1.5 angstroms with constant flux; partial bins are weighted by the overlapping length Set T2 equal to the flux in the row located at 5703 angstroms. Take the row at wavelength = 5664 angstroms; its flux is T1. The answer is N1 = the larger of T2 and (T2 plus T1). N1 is 93.6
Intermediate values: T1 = 47.2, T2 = 46.44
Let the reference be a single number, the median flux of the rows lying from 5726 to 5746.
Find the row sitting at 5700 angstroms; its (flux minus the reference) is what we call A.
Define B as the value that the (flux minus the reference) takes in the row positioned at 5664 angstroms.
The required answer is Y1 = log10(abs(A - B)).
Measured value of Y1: -0.6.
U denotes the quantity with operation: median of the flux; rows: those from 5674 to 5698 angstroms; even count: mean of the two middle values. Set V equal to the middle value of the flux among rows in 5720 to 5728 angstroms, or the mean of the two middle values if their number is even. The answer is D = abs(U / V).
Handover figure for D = 0.98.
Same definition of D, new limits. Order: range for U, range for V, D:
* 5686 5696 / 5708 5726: 1.02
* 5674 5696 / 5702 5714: 1.06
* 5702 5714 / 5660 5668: 0.98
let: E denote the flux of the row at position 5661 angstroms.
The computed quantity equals 46.52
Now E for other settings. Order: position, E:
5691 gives 49.21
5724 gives 50.01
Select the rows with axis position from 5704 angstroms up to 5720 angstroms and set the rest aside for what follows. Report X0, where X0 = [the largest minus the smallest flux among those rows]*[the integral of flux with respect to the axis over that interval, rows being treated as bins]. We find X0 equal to 2216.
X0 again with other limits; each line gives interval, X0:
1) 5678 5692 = 495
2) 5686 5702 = 1384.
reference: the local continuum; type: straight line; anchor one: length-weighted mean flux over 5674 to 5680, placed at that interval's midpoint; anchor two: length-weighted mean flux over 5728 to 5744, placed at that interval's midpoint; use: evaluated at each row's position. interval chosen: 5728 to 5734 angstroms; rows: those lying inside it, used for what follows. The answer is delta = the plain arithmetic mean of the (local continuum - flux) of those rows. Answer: -0.1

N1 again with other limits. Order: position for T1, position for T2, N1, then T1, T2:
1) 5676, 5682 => 99.2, 50.14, 49.02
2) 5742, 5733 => 97.6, 48.99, 48.6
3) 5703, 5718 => 95.4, 46.44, 49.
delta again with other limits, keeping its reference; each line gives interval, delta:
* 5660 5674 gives 1.7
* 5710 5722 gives 0.7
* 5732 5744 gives 0.1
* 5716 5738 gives -0.3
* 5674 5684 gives 0.3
